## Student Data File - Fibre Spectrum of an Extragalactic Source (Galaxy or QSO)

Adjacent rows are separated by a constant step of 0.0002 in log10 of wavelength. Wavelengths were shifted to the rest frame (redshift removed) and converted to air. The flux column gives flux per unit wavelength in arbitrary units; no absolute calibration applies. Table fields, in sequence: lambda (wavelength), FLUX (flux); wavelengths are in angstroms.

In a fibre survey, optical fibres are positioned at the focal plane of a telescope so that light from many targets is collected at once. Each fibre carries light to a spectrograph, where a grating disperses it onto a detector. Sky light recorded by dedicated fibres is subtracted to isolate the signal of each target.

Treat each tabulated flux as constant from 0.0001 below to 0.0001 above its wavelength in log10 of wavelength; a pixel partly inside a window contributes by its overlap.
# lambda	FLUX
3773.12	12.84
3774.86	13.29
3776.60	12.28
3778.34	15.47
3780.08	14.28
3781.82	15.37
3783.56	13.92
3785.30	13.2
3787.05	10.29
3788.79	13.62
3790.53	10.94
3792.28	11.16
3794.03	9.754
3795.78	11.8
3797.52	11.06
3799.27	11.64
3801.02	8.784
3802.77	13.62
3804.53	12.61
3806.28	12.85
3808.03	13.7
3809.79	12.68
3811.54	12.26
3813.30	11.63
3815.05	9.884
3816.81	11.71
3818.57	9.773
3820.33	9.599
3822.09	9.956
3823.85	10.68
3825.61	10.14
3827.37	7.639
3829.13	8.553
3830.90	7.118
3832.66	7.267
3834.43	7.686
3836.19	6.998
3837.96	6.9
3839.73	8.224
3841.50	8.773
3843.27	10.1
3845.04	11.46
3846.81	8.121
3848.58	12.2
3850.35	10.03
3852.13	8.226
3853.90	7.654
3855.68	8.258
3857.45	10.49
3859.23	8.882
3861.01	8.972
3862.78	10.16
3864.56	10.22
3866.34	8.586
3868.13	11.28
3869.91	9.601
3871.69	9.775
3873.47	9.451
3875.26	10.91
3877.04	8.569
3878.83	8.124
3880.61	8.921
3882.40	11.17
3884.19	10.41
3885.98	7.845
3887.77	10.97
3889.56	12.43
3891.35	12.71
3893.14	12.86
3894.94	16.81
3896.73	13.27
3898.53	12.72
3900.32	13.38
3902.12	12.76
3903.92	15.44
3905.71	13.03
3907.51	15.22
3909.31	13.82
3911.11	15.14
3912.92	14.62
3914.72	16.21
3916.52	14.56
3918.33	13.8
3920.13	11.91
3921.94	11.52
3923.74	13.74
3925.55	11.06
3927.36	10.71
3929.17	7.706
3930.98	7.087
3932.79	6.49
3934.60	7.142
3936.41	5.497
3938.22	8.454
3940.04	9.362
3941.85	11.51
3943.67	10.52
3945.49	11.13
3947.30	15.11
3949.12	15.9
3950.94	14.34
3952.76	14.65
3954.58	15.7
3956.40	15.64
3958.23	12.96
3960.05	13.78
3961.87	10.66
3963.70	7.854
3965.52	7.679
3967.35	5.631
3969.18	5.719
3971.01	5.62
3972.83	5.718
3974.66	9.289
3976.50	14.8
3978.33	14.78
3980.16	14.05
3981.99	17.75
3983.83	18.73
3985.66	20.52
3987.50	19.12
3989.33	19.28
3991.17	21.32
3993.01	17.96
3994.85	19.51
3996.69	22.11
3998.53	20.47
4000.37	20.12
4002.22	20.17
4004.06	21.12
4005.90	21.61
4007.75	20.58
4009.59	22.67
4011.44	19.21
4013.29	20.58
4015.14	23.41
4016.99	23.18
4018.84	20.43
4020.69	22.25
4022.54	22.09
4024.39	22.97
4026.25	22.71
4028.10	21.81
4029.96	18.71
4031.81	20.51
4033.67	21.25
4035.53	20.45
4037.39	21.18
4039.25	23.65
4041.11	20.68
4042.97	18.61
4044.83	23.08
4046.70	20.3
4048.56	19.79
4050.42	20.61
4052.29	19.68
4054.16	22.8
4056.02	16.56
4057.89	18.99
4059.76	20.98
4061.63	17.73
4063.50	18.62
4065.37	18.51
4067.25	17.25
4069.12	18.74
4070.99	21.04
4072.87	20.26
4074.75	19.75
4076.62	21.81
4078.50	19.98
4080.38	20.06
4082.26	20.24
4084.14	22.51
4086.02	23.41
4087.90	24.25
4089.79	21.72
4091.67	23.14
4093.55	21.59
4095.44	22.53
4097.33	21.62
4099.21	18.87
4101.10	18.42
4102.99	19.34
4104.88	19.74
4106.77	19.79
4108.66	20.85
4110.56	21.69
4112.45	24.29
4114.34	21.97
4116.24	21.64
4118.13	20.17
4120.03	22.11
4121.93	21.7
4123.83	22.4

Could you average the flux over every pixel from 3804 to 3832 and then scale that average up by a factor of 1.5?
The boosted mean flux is 16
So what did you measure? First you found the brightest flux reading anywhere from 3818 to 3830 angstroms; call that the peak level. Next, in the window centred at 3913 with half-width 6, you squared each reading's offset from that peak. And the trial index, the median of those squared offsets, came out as 16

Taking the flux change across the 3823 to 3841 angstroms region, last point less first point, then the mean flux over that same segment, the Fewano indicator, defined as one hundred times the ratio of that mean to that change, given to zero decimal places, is -331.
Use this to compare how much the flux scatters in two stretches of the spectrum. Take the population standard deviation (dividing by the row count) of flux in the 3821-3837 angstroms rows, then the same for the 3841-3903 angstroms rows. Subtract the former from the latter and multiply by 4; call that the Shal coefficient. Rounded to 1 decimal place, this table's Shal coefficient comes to 2.6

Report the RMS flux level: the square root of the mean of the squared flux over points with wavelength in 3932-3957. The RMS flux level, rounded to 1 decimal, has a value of 12.1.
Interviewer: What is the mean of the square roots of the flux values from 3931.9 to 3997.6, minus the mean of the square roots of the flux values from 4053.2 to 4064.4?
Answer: -0.86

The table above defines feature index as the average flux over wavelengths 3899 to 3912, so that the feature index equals 14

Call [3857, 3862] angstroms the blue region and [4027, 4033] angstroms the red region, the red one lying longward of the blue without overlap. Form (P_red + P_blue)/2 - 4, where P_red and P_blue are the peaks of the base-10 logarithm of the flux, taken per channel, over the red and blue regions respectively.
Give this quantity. -2.82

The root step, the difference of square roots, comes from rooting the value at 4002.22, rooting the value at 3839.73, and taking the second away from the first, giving 1.6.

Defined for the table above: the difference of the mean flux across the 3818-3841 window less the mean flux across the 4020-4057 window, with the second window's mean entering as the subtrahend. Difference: -12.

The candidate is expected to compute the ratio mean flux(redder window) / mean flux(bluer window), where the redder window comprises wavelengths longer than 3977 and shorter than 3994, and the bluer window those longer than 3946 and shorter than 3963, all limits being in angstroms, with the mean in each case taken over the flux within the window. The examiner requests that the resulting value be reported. 1.3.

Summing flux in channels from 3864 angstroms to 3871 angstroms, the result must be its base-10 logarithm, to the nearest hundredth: 1.60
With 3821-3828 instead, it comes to 1.58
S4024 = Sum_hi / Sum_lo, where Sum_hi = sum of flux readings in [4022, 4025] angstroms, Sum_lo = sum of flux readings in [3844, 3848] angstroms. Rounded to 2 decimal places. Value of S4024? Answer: 2.30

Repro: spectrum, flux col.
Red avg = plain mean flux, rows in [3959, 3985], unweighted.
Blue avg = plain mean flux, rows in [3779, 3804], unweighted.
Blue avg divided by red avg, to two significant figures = 1.1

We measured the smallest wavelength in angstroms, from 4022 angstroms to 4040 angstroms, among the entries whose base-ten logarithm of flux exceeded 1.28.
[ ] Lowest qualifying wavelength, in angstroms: 4022.54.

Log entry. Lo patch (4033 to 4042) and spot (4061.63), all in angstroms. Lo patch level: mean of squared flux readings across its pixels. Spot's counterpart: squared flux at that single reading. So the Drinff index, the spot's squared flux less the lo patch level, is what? -147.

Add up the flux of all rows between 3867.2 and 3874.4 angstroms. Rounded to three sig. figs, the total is 40.1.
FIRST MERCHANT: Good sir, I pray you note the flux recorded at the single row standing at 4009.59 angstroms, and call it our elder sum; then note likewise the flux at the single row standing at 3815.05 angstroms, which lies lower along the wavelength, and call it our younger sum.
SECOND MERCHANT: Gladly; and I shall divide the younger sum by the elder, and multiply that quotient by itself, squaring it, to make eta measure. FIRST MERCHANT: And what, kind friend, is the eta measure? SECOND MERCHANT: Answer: 0.19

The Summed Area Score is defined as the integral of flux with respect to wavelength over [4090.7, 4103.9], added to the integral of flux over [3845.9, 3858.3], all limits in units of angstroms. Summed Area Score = 390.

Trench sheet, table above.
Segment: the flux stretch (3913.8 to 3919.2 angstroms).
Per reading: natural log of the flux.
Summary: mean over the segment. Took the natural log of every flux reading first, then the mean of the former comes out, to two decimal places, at 2.70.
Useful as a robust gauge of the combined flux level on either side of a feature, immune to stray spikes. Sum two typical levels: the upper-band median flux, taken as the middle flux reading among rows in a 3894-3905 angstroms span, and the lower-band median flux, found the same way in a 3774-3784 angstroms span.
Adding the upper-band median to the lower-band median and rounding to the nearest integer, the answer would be 27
